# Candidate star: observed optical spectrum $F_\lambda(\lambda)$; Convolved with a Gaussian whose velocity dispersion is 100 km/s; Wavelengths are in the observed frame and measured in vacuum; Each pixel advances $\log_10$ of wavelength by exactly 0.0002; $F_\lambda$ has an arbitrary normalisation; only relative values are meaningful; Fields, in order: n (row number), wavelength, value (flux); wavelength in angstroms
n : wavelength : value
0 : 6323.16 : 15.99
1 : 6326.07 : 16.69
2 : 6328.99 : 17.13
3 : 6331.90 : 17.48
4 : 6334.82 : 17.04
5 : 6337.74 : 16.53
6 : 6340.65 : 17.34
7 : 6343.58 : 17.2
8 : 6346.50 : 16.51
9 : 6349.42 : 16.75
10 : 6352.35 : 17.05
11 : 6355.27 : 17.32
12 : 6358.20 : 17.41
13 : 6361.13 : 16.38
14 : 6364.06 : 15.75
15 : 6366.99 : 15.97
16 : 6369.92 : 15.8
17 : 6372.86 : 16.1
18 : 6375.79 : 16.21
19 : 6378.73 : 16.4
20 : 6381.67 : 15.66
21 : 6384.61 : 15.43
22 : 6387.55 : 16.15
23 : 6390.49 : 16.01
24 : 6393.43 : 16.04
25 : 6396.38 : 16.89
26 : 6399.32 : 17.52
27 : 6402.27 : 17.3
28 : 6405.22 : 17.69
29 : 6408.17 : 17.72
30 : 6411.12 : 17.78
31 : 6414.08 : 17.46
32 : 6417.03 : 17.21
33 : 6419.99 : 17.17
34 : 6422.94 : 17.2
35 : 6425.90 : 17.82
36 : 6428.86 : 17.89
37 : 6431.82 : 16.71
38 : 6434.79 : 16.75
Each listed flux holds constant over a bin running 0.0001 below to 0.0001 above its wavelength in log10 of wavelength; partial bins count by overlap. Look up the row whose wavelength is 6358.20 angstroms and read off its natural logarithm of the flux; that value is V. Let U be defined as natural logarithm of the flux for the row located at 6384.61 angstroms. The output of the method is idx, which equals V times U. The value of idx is 7.82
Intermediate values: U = 2.74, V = 2.86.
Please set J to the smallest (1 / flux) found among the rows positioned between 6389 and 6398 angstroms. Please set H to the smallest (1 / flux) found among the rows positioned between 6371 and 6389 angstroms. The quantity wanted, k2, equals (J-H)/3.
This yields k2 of -0.0006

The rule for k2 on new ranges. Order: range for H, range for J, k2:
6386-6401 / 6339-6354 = 0.0002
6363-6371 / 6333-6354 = -0.0016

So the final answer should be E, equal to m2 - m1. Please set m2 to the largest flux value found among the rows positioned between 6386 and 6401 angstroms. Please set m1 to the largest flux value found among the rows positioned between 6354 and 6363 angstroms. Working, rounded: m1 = 17.41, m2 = 17.52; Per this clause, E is 0.1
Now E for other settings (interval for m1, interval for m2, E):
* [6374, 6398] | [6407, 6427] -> 0.9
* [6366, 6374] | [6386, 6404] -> 1.4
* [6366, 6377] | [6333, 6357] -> 1.1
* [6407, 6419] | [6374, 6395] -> -1.4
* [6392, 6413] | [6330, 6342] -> -0.3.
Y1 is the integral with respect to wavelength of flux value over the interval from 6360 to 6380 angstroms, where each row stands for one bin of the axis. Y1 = 322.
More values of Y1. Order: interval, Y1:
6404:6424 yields 349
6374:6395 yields 336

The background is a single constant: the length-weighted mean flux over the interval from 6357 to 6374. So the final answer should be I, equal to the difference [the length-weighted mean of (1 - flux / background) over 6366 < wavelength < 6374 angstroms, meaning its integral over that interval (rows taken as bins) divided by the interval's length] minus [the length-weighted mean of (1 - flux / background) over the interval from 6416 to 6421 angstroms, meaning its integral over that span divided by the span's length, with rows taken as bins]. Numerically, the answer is 0.076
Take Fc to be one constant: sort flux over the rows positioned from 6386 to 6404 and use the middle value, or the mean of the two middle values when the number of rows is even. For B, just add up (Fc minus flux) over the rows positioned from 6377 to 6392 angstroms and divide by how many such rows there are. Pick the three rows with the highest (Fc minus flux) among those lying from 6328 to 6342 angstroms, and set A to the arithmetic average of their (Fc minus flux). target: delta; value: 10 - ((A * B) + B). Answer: 9.6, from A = -0.38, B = 0.6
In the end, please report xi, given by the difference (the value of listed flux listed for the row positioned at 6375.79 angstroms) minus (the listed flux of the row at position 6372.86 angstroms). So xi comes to 0.11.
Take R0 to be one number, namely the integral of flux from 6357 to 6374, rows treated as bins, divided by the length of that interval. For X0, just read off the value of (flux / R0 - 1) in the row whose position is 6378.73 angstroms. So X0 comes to 0.01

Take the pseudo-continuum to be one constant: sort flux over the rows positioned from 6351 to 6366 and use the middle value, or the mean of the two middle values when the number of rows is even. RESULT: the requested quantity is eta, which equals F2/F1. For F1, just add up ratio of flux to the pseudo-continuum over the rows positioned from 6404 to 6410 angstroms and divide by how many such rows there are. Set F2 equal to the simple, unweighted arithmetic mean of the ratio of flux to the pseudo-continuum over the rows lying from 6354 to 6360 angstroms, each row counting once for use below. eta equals 0.98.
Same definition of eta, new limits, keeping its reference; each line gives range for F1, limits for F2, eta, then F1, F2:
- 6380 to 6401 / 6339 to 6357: 1.05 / 0.95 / 1.00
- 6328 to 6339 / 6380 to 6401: 0.95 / 1.00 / 0.95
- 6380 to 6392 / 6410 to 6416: 1.11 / 0.93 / 1.03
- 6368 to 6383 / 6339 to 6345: 1.08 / 0.94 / 1.01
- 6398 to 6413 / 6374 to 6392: 0.91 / 1.03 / 0.94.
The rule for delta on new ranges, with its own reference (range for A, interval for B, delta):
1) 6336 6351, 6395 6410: 10.8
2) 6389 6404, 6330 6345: 10.7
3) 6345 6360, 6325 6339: 10.3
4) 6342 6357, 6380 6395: 9.5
